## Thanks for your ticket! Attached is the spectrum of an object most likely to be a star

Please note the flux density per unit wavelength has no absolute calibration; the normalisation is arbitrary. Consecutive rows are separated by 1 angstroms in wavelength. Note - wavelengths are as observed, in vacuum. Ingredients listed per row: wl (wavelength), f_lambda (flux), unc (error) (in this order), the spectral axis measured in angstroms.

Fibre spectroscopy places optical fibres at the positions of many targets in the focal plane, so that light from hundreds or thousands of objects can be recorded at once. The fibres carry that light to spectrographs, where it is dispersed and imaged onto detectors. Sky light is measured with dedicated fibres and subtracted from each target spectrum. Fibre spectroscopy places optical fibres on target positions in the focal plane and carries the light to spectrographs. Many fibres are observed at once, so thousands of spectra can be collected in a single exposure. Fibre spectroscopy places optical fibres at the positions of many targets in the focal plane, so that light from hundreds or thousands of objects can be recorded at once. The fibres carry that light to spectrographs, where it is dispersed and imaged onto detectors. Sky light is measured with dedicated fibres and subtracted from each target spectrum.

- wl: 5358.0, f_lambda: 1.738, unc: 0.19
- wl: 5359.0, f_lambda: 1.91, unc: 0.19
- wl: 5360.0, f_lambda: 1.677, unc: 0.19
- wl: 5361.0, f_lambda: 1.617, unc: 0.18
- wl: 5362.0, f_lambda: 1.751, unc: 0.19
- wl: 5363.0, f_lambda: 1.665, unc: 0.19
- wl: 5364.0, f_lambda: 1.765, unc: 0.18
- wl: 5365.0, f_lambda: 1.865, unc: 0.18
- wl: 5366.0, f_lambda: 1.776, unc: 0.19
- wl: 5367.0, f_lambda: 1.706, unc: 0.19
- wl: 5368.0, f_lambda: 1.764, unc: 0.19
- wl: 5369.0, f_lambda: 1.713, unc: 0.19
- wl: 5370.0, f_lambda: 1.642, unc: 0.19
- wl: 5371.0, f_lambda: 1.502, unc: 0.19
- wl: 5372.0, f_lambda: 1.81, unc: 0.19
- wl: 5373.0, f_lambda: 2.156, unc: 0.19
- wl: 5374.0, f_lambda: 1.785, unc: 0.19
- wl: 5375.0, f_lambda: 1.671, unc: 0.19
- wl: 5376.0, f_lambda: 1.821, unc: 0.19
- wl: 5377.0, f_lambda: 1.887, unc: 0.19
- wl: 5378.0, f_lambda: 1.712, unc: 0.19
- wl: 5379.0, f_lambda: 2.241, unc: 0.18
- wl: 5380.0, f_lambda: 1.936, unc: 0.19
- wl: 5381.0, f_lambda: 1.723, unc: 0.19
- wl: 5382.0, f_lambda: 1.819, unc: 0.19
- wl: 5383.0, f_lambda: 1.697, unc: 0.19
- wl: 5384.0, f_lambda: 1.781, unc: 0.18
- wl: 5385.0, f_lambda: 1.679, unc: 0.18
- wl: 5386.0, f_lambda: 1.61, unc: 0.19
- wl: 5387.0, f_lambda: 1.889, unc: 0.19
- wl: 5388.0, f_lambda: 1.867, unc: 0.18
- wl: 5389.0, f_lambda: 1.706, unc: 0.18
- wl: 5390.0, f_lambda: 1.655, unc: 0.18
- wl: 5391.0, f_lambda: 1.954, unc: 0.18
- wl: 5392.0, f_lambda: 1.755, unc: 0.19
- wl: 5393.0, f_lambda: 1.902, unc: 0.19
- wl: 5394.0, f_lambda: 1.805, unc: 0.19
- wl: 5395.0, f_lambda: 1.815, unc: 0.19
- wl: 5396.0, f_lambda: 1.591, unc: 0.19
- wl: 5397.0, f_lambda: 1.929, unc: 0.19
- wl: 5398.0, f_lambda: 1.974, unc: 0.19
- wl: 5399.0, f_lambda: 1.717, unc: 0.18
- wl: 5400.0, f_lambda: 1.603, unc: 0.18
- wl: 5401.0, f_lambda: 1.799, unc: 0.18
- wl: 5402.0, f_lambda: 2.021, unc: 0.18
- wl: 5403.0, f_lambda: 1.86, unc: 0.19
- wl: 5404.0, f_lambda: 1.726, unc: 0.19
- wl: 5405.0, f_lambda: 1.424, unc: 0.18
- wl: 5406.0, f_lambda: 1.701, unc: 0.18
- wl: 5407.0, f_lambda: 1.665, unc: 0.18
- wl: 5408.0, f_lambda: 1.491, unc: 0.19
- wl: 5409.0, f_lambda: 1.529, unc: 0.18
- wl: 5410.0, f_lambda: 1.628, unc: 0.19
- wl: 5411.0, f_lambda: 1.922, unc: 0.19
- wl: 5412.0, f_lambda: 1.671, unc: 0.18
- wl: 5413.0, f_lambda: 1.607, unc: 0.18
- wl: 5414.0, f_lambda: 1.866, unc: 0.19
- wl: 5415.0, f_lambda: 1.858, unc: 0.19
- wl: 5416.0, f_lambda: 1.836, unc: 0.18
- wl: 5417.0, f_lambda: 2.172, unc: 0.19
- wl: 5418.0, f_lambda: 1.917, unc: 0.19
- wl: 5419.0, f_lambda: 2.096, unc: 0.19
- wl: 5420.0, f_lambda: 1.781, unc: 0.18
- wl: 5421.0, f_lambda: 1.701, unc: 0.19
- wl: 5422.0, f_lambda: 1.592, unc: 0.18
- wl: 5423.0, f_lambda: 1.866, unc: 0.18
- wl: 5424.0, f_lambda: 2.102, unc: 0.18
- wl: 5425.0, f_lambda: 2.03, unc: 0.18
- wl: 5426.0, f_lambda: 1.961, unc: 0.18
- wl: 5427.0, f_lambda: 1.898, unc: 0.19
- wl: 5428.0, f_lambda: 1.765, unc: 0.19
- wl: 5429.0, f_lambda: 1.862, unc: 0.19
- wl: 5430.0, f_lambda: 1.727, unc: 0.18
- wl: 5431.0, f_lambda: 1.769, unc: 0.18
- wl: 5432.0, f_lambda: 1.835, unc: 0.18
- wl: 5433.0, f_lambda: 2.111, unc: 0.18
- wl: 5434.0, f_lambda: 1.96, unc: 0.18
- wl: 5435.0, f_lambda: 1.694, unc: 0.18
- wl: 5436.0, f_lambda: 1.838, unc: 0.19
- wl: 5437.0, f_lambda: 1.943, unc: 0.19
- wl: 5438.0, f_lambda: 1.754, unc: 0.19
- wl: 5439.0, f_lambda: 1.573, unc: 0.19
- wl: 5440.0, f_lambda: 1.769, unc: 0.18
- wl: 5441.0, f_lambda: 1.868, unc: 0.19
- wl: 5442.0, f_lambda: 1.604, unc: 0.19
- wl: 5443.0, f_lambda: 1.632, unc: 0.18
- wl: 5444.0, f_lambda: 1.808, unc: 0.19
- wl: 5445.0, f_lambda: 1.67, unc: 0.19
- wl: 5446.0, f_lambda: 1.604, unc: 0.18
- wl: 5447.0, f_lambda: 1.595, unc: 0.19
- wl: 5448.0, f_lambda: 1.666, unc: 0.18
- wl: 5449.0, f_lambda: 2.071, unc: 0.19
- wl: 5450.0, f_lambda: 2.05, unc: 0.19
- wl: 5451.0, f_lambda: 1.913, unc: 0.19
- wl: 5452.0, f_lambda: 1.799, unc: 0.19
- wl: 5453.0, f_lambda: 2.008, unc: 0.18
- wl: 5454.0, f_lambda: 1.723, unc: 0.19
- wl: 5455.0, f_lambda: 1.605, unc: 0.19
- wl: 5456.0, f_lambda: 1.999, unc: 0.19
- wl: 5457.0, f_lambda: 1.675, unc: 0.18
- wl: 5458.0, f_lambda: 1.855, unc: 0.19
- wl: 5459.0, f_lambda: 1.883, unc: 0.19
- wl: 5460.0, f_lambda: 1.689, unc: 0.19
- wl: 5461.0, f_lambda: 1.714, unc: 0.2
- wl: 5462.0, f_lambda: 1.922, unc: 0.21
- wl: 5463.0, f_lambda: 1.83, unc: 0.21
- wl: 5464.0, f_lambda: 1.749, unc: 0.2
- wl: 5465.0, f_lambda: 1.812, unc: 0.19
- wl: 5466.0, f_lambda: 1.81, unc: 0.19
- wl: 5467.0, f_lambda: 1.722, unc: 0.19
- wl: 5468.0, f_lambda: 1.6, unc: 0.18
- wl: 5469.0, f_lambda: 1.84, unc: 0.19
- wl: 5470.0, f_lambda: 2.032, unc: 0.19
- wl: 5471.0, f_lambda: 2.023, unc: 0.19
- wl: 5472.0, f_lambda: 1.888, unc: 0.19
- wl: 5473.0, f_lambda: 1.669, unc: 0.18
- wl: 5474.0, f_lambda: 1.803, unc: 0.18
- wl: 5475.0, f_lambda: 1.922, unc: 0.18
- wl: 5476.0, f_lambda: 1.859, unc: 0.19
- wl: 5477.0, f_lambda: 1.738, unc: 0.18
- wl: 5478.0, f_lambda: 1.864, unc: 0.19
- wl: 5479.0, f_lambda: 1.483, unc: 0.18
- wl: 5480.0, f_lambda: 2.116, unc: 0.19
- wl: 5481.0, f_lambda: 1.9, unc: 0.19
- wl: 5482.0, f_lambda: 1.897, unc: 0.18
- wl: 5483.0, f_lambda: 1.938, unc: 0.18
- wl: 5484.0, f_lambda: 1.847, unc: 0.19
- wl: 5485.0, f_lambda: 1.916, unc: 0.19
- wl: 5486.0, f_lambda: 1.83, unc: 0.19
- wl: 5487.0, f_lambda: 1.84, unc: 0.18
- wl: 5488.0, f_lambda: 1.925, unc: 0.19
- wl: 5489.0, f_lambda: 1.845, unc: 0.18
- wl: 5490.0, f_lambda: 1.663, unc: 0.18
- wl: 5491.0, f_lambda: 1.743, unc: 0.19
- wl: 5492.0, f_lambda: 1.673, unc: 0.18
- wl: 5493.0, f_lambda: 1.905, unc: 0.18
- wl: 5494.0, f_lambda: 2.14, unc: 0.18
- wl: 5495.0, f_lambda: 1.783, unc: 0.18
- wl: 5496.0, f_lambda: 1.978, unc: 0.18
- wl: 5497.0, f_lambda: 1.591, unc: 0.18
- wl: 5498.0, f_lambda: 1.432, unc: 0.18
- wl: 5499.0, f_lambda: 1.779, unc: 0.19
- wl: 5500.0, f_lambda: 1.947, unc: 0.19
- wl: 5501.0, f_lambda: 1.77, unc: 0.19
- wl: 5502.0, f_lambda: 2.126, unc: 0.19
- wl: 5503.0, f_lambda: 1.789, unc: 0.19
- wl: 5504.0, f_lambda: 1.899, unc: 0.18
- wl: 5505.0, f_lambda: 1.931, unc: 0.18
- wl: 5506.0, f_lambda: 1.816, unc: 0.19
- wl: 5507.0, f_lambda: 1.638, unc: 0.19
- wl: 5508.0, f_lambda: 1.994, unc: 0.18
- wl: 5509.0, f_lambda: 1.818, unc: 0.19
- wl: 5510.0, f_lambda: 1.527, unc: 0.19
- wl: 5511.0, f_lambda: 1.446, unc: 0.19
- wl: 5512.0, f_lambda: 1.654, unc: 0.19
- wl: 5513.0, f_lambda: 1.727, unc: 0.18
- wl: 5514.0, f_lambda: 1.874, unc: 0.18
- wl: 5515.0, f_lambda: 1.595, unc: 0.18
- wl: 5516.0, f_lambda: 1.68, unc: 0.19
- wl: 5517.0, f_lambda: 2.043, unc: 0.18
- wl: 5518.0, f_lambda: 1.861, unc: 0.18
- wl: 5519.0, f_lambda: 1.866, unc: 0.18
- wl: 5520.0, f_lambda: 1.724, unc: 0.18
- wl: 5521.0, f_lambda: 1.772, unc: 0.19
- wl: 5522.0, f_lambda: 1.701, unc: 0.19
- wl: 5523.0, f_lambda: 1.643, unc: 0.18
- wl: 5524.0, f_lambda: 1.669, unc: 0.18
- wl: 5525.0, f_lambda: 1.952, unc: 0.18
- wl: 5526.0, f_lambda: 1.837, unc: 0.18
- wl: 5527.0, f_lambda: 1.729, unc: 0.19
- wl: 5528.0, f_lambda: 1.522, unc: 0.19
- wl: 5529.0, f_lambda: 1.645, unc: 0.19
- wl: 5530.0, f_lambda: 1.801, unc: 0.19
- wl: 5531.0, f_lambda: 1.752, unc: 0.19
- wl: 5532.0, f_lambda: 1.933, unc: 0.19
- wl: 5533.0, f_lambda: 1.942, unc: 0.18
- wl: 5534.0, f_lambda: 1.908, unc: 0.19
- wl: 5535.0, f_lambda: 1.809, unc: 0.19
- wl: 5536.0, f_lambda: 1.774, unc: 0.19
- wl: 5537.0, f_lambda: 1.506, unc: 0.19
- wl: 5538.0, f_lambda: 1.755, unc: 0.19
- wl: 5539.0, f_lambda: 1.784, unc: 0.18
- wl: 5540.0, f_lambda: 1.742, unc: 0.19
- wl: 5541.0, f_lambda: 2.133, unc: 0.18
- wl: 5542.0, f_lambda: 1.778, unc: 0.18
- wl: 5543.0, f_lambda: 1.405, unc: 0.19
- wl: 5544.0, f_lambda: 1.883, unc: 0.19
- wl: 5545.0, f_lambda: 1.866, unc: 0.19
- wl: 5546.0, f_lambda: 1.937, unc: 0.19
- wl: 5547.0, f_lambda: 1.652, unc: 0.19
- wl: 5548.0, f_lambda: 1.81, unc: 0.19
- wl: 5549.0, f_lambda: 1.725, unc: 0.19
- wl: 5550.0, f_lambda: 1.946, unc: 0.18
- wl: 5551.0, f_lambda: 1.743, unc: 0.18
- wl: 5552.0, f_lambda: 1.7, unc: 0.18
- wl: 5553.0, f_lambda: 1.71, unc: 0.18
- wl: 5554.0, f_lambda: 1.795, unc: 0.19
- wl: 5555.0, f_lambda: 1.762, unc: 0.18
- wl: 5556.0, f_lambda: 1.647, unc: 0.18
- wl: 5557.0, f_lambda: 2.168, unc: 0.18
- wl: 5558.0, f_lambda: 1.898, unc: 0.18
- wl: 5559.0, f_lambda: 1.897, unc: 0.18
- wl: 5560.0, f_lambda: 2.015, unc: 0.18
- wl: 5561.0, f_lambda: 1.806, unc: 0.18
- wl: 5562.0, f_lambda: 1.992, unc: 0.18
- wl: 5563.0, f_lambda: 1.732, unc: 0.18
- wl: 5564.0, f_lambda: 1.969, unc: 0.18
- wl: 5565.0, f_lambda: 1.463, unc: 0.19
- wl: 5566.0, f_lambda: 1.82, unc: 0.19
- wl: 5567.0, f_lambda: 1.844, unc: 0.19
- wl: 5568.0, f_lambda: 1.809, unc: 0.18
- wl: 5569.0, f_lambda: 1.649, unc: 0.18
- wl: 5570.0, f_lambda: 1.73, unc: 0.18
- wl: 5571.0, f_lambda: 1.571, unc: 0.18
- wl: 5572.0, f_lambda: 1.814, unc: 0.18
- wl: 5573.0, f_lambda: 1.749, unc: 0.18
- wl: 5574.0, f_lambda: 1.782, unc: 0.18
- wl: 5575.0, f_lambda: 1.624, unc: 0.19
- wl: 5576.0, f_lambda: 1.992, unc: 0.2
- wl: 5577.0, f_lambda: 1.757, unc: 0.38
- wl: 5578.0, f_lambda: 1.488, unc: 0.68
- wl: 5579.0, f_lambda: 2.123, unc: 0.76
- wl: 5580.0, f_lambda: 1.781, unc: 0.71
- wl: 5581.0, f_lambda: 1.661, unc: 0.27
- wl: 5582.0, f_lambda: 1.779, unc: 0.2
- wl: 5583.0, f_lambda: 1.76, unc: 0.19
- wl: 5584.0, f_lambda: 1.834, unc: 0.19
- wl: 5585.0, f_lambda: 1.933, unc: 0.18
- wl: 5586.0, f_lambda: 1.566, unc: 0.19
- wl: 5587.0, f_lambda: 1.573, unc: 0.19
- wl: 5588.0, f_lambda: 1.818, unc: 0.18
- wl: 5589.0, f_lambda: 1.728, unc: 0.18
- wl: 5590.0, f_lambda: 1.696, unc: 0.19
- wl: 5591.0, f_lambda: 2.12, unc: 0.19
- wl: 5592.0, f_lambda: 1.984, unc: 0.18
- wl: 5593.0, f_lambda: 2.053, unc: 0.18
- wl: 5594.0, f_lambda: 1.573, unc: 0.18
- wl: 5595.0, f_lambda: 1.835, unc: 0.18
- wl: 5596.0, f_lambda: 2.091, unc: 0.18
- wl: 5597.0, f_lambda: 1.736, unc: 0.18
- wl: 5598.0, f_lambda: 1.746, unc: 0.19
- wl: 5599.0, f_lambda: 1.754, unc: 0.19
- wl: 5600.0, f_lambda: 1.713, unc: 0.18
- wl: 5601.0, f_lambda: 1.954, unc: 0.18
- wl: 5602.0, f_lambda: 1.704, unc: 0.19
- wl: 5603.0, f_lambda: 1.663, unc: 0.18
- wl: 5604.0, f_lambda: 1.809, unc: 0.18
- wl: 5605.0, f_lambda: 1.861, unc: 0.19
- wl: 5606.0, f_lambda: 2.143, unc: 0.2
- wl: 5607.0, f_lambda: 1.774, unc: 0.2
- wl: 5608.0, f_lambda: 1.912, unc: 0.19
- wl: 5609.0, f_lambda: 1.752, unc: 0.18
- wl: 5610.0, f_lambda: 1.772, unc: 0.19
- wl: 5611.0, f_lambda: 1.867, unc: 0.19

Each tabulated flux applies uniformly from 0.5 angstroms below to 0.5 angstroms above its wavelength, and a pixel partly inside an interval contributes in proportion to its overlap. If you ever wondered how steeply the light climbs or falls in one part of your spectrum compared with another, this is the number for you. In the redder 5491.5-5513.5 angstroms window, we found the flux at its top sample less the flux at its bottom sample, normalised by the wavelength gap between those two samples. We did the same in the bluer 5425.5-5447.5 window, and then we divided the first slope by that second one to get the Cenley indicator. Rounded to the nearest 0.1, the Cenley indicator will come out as -0.1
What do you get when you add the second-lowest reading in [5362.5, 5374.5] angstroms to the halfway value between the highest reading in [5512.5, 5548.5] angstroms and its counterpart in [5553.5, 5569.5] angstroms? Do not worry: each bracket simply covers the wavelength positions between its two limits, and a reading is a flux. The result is 3.79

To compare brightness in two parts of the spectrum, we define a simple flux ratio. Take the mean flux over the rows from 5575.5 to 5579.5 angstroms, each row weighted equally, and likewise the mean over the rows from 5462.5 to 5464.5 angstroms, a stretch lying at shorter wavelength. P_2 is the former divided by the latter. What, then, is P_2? 1.03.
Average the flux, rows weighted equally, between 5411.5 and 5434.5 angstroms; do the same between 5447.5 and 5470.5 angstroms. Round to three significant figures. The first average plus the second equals 3.69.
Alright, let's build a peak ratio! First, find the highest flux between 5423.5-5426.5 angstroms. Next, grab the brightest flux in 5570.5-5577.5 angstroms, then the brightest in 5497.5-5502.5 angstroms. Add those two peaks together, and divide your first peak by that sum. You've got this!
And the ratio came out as 0.51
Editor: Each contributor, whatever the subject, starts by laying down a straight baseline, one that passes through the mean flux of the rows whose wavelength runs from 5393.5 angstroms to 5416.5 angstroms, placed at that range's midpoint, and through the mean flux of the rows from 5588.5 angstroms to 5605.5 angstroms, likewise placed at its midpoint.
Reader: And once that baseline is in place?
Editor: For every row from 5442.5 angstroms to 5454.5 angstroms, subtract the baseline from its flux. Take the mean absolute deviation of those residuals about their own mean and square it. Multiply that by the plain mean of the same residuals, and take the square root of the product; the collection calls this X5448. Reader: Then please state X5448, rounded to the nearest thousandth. 0.027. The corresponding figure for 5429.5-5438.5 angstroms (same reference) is 0.032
